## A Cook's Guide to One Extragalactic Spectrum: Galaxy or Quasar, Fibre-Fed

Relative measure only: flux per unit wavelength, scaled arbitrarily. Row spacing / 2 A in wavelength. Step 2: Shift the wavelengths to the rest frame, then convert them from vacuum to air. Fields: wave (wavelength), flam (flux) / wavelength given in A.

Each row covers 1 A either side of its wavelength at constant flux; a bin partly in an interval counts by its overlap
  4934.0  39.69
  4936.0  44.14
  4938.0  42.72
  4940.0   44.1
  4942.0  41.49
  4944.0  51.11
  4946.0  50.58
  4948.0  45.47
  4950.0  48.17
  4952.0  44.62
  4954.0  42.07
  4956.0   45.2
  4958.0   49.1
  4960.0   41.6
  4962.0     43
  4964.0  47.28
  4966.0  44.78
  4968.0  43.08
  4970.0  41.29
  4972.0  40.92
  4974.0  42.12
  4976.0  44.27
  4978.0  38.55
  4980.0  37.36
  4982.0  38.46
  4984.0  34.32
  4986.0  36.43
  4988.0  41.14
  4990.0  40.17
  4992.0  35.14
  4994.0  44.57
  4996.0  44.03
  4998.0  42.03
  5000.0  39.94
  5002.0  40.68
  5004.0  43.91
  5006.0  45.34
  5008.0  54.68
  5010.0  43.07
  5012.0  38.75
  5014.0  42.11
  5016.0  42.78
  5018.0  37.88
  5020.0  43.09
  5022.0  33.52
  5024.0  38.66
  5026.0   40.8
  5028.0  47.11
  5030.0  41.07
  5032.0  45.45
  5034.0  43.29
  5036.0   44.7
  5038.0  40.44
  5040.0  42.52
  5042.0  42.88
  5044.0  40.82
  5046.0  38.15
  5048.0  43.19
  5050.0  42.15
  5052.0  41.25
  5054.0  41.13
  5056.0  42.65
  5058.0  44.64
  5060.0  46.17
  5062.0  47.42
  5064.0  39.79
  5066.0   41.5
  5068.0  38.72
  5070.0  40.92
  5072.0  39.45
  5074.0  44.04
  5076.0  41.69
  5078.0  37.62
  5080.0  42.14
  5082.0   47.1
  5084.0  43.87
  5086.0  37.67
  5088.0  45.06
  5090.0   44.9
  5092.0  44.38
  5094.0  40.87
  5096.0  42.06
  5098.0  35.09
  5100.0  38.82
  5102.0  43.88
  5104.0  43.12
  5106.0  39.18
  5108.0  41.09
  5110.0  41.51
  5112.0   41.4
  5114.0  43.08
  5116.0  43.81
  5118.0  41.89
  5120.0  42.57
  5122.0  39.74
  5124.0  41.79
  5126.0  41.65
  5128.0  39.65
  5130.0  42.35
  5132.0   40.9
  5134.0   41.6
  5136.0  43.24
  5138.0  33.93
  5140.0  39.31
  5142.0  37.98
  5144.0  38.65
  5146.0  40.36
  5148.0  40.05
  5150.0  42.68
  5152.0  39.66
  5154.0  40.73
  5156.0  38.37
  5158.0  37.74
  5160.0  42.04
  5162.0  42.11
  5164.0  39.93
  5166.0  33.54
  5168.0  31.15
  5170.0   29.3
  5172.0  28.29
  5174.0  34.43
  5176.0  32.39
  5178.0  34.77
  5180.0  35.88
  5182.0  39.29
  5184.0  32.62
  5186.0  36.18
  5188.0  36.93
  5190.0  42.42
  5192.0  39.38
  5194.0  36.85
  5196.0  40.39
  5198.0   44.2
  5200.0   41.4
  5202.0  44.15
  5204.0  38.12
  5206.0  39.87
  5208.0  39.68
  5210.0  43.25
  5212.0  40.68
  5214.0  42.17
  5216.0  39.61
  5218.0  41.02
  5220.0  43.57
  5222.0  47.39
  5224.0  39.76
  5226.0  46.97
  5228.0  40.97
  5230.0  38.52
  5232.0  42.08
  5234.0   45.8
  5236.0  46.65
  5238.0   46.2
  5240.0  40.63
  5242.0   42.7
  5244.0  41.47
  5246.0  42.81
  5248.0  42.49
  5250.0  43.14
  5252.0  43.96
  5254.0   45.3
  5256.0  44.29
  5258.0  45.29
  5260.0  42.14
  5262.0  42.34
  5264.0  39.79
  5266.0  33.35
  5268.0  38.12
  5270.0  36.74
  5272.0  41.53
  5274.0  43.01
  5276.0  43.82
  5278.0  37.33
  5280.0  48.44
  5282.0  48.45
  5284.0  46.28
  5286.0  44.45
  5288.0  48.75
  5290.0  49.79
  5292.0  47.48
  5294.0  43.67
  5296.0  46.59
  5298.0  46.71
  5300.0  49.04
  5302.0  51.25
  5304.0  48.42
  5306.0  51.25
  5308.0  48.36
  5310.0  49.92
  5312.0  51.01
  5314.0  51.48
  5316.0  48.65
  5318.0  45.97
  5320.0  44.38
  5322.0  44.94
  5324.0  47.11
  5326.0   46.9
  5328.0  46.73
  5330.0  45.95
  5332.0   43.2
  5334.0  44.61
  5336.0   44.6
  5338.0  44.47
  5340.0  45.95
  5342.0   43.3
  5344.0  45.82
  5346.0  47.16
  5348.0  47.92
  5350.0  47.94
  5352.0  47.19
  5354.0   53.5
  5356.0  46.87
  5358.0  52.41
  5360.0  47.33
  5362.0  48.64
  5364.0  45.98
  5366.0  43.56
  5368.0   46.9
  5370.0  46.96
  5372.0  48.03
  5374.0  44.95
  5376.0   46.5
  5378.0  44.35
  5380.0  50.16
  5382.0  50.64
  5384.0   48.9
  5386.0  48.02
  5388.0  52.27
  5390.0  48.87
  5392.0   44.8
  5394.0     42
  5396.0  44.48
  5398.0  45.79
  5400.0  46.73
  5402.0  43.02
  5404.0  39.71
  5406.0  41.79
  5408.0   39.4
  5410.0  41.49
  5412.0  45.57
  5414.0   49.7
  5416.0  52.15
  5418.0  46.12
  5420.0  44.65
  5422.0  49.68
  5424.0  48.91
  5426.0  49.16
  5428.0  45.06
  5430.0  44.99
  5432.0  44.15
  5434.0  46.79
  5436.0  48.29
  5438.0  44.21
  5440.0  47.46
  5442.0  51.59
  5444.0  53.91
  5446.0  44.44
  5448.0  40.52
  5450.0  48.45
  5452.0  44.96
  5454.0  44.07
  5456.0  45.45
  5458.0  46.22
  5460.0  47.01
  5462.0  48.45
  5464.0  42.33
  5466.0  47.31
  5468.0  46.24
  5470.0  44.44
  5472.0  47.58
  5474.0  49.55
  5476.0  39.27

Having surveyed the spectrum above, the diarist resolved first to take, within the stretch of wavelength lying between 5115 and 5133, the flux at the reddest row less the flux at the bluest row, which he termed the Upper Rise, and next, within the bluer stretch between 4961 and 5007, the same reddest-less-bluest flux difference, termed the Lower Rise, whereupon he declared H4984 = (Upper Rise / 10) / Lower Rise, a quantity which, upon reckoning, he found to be -0.12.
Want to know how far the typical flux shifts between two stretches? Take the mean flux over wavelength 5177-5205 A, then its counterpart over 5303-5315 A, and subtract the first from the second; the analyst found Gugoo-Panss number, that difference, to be 11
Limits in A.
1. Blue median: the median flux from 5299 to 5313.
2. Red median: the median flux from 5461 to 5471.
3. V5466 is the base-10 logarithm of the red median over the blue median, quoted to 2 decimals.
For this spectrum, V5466 -0.03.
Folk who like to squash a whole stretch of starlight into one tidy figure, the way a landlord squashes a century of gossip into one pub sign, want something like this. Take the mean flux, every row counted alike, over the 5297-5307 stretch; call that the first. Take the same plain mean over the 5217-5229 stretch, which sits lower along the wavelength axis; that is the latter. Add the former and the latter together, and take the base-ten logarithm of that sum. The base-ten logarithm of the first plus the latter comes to 1.97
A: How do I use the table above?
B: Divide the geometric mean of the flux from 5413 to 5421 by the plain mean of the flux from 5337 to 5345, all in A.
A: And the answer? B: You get 1.07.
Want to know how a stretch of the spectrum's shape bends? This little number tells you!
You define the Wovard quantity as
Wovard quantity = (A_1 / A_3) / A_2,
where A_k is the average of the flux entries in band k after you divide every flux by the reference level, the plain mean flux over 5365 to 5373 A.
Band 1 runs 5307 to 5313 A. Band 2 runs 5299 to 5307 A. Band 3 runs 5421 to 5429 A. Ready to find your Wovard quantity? 0.96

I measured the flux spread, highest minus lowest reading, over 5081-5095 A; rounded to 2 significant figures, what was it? 9.4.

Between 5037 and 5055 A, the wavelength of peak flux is 5048.0 A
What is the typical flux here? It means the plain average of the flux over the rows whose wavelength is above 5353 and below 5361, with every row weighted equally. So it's 50.0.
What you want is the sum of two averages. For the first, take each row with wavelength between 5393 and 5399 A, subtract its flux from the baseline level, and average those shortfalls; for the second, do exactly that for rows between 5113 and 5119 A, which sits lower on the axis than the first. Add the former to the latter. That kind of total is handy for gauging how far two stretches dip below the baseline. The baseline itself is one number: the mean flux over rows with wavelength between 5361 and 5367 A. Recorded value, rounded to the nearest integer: 5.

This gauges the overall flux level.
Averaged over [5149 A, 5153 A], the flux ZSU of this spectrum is 41.2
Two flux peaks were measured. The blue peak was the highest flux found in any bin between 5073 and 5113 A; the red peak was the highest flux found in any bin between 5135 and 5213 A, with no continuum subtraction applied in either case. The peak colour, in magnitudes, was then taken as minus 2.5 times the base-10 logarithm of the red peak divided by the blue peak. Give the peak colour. 0.069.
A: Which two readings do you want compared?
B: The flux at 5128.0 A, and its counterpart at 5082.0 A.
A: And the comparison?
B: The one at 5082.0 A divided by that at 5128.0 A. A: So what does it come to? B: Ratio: 1.19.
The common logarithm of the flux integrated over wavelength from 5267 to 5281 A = 2.76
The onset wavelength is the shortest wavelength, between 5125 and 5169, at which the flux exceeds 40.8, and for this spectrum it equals 5126.0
